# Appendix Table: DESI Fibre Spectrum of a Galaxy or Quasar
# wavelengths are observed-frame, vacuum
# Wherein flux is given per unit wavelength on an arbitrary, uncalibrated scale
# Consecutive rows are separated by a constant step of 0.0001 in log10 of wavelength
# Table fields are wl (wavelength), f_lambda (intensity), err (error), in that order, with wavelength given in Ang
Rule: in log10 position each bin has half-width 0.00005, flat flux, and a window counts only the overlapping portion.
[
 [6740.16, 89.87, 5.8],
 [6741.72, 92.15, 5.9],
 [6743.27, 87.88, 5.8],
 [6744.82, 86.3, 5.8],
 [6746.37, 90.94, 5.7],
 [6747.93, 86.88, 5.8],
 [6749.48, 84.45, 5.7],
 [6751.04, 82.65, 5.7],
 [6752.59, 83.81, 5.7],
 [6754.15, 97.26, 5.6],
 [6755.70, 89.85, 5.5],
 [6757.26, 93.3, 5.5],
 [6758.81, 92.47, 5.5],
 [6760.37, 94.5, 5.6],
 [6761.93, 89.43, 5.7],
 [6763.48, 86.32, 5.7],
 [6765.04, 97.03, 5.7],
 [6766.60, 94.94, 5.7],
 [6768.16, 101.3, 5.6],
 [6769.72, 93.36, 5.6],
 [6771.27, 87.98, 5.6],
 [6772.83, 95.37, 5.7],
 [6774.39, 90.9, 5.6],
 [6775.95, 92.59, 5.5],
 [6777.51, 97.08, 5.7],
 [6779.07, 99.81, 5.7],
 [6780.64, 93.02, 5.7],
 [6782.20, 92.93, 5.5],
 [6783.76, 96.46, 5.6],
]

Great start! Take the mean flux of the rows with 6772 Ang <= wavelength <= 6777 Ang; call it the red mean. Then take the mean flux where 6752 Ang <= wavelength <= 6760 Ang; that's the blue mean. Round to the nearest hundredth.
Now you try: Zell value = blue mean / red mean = 0.98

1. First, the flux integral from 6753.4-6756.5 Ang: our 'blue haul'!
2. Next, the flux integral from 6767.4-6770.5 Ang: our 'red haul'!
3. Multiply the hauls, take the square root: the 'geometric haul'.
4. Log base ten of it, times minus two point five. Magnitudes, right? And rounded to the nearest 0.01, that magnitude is -6.18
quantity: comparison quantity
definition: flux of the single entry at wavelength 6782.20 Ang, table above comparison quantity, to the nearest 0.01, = 92.93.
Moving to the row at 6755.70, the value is 89.85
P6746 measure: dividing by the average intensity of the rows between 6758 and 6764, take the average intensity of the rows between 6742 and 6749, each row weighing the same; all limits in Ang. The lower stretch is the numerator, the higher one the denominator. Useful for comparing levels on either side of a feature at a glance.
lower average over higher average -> 0.970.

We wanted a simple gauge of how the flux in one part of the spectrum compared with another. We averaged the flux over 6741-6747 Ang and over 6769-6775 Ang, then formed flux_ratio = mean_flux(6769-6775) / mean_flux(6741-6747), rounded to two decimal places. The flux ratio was 1.03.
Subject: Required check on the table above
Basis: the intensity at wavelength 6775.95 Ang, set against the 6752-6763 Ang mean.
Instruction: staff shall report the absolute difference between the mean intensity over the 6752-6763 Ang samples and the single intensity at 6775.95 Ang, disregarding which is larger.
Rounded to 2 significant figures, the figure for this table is 1.1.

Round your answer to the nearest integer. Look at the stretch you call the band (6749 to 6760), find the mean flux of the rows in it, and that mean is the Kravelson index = 89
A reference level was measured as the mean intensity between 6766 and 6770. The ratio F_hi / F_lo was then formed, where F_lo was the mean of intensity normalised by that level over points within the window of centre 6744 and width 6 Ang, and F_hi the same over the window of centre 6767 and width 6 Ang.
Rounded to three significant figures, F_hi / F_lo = 1.08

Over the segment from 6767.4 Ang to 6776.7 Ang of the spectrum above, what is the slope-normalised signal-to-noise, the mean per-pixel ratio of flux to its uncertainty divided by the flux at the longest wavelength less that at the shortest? -2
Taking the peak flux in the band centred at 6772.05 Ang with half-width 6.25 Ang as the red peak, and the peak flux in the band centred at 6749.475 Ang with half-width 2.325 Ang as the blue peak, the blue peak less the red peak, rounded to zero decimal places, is -14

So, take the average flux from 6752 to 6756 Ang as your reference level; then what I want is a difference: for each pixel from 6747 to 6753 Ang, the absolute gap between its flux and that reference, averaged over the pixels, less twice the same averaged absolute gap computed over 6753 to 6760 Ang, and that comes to -0.4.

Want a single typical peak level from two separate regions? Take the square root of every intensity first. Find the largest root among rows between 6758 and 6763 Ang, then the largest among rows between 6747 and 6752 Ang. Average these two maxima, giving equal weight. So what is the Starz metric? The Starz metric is 9.5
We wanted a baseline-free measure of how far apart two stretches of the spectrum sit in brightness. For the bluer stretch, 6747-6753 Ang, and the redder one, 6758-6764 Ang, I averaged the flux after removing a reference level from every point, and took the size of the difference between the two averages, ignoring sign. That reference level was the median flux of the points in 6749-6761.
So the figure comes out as 6.2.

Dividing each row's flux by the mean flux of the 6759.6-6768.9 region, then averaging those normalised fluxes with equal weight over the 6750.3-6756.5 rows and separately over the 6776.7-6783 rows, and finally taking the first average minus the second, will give -0.08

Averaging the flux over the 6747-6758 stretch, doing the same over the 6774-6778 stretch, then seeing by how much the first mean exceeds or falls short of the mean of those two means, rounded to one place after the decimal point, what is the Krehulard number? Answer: -2.6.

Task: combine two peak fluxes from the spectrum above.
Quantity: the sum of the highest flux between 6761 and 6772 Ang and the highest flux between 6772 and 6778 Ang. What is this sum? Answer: 198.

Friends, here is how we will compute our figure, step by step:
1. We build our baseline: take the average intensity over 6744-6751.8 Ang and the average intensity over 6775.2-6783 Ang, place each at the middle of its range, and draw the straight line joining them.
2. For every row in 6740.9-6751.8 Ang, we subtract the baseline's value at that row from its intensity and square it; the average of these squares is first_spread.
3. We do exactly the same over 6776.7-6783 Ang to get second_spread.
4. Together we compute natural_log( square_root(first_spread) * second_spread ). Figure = 3.8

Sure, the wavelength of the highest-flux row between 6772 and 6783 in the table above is 6779.07 Ang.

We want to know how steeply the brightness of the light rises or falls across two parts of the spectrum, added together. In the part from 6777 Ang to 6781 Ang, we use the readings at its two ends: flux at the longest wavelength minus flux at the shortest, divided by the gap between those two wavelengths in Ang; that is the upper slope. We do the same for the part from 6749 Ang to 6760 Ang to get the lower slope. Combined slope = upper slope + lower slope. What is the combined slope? -0.4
